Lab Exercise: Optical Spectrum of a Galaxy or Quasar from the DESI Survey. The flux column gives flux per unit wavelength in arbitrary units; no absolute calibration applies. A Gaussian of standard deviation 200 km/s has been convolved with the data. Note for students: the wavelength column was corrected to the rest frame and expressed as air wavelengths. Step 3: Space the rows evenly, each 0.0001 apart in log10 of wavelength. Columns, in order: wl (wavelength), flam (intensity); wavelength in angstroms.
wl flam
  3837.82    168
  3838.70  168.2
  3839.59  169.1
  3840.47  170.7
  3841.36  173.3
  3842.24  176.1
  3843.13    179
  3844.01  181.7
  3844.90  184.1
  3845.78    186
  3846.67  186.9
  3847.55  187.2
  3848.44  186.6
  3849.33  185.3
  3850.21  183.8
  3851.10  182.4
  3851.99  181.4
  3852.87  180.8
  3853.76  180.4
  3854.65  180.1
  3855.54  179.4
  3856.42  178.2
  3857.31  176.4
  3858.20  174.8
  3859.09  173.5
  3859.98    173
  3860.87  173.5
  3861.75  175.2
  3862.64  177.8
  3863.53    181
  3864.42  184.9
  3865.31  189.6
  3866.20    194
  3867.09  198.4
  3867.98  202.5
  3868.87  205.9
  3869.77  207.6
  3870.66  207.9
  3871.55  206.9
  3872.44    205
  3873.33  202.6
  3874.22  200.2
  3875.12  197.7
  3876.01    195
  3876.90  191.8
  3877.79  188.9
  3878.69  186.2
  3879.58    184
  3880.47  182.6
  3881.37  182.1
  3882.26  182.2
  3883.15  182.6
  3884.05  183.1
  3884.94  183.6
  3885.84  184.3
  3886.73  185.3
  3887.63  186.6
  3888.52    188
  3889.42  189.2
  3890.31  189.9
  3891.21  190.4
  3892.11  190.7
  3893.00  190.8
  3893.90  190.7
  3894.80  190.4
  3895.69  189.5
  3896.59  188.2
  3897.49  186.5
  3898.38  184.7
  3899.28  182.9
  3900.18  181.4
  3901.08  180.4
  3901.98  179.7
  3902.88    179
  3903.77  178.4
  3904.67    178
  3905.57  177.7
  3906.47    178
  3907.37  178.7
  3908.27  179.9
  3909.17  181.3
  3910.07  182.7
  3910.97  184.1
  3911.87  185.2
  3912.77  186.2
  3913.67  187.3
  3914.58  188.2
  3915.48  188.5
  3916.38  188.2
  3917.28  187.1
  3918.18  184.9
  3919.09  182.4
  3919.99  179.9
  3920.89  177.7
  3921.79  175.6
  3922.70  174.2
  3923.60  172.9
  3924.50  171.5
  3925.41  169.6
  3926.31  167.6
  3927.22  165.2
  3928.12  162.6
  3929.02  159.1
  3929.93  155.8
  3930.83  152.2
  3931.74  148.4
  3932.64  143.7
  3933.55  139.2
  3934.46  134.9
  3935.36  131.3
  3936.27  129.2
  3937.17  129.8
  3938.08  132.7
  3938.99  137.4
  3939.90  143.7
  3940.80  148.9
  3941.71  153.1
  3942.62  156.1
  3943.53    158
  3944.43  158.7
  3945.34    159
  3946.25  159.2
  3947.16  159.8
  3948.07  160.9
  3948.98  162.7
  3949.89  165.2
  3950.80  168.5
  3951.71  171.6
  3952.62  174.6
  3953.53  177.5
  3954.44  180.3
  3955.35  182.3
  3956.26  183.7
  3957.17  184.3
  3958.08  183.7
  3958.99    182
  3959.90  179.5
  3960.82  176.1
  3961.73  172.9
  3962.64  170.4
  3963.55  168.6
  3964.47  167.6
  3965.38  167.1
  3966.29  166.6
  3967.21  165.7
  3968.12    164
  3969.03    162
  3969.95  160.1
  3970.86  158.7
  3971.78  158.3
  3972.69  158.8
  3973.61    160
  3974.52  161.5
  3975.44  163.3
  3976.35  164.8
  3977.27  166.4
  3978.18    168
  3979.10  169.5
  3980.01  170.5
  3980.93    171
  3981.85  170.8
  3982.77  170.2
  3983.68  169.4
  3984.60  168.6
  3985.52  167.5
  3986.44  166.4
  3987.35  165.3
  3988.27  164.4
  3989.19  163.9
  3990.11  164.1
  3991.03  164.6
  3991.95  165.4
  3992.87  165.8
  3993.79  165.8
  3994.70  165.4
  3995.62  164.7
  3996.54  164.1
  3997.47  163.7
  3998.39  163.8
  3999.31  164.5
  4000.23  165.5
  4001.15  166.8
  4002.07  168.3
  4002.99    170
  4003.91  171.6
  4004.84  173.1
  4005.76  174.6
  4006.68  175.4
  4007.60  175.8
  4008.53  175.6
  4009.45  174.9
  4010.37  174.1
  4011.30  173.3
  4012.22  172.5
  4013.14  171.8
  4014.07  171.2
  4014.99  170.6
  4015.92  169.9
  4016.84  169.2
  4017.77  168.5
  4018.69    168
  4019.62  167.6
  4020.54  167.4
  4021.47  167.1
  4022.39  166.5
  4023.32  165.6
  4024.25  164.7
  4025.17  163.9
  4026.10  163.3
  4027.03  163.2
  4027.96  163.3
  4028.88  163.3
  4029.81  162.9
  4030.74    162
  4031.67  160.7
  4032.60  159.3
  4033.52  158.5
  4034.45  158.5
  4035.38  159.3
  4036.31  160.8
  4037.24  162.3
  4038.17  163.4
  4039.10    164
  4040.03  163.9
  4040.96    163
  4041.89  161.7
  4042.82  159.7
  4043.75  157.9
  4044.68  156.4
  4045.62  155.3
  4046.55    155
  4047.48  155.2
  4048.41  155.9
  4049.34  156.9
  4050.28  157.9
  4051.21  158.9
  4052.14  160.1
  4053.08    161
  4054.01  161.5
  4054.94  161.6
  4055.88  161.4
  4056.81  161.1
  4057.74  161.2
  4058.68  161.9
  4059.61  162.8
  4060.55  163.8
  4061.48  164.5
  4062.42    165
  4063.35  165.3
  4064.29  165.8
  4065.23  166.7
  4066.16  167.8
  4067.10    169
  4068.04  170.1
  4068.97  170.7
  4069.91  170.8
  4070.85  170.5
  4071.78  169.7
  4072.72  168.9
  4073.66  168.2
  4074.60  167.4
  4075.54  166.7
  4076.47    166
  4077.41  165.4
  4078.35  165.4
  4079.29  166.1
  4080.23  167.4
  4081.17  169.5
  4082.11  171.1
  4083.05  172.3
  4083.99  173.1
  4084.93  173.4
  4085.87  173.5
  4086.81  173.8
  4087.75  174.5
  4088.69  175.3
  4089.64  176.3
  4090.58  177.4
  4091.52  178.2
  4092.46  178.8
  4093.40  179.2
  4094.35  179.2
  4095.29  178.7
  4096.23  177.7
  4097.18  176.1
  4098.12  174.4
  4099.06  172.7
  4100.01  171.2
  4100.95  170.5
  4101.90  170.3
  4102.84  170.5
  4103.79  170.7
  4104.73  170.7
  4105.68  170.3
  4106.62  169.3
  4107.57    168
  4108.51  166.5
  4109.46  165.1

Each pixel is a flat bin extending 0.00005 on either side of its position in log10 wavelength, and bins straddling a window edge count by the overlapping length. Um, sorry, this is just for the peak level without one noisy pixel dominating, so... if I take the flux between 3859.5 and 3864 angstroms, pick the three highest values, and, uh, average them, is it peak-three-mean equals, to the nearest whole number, 178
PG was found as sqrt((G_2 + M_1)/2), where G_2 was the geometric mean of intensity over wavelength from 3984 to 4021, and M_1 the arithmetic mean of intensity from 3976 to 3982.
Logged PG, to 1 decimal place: 13.0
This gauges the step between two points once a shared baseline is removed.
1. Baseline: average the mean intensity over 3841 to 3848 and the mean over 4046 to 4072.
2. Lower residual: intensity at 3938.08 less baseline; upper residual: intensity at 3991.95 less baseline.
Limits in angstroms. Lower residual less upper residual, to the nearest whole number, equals -33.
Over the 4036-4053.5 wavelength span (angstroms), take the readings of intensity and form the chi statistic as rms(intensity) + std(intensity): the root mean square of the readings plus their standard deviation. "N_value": 163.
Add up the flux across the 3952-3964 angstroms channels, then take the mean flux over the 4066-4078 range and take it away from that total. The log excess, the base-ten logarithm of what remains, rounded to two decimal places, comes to 3.33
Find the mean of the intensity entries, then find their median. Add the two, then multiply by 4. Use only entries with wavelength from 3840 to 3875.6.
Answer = 1478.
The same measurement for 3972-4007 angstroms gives 1330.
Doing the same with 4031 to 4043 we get 1288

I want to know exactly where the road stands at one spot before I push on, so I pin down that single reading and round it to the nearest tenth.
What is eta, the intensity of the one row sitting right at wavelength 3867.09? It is 198.4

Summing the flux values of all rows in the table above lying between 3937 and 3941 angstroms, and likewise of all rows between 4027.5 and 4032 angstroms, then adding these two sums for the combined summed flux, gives 1505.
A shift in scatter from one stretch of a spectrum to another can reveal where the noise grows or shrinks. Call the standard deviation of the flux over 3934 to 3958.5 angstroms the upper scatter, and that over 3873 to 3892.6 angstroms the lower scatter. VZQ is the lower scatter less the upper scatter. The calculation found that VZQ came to -12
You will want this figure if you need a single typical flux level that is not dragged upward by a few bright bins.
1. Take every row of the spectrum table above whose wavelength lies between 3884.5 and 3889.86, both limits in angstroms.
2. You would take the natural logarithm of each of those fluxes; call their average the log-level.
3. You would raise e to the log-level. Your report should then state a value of 186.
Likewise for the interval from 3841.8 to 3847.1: 182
